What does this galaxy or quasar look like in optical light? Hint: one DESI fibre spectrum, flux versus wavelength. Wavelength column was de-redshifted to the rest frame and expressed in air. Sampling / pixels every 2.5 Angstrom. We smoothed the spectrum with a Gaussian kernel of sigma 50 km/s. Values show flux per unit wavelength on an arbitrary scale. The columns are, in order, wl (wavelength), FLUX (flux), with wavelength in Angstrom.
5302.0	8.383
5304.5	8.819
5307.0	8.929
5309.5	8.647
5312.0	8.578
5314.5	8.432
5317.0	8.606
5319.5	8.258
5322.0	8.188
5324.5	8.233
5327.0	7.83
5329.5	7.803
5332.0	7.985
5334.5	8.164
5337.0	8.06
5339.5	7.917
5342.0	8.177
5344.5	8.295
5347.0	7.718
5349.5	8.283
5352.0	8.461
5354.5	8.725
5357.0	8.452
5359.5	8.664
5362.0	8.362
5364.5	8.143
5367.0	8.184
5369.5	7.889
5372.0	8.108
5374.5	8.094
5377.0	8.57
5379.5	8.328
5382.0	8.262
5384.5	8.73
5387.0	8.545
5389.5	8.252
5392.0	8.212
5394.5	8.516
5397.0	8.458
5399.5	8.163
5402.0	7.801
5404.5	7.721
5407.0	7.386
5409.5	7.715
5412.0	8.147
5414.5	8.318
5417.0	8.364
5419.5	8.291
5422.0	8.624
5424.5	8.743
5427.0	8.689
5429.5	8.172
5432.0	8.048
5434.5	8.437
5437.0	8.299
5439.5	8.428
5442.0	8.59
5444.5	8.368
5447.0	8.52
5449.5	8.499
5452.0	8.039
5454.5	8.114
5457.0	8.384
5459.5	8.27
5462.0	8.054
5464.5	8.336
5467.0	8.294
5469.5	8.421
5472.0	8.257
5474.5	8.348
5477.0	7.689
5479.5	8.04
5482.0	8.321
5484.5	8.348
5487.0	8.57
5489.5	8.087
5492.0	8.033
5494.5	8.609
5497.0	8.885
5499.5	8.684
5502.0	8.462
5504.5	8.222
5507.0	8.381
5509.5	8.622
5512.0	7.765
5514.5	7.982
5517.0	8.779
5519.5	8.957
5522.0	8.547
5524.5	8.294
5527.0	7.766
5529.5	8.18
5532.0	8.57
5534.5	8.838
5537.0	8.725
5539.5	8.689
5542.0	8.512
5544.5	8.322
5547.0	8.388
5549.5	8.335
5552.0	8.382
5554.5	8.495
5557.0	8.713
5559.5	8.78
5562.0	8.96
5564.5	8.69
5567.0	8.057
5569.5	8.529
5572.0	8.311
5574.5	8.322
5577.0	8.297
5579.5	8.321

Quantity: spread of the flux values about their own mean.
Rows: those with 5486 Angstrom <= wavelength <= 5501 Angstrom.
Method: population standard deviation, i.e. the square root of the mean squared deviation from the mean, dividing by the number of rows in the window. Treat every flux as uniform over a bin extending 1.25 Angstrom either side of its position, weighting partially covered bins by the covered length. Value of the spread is 0.31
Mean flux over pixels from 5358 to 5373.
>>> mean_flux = 8.2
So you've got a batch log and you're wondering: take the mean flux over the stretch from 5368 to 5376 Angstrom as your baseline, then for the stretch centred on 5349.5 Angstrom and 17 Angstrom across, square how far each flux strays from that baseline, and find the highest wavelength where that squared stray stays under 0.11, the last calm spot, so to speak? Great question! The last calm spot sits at 5349.5 Angstrom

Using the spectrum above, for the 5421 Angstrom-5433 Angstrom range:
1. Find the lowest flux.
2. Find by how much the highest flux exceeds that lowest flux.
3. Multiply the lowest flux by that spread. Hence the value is 5.6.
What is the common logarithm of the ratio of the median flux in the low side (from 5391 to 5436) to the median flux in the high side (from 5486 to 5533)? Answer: -0.0109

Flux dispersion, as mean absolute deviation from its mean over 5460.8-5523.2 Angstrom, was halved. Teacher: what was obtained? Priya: 0.124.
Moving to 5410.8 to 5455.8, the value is 0.086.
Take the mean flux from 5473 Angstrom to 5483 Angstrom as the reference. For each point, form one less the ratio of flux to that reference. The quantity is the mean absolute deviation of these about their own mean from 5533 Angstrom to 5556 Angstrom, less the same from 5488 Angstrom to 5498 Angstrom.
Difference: -0.02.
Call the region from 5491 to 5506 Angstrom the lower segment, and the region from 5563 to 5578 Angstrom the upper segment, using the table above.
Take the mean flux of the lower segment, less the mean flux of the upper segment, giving 0.11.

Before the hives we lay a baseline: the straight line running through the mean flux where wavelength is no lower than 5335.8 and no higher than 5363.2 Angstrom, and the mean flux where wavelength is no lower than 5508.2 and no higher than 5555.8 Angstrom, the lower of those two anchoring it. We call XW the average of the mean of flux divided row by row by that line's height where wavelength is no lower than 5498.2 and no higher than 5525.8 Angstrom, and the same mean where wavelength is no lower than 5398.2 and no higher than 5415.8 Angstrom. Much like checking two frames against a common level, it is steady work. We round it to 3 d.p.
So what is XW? 0.975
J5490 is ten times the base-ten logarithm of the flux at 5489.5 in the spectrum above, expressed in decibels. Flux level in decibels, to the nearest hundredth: 9.08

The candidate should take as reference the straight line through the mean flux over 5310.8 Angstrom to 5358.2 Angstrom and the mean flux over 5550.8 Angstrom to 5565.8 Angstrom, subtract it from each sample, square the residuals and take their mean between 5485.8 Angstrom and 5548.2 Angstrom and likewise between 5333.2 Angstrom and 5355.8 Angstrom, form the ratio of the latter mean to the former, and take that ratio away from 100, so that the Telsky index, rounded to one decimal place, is 99.4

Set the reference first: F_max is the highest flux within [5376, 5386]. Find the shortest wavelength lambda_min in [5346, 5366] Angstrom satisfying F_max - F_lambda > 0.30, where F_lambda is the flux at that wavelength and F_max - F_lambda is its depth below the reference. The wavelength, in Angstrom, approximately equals 5347.0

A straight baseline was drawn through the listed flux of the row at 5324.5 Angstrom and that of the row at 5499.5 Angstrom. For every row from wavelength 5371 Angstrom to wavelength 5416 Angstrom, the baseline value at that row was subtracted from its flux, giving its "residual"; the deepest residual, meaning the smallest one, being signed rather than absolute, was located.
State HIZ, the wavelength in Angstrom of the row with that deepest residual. 5407.0 Angstrom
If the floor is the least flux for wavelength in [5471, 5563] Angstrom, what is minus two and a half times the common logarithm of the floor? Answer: -2.21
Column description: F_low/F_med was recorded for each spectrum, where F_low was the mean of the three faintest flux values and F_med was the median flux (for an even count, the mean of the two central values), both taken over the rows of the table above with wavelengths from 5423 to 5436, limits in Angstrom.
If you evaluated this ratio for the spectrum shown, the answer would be 0.974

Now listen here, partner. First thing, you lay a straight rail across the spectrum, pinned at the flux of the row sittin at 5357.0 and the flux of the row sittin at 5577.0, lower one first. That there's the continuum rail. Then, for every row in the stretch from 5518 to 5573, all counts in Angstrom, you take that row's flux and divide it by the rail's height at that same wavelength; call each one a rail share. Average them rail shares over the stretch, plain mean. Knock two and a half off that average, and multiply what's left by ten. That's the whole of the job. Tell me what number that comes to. -14.8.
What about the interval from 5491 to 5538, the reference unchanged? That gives -14.9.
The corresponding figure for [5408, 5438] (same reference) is -15.1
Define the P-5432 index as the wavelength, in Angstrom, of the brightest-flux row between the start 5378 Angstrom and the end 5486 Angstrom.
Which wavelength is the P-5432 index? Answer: 5424.5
